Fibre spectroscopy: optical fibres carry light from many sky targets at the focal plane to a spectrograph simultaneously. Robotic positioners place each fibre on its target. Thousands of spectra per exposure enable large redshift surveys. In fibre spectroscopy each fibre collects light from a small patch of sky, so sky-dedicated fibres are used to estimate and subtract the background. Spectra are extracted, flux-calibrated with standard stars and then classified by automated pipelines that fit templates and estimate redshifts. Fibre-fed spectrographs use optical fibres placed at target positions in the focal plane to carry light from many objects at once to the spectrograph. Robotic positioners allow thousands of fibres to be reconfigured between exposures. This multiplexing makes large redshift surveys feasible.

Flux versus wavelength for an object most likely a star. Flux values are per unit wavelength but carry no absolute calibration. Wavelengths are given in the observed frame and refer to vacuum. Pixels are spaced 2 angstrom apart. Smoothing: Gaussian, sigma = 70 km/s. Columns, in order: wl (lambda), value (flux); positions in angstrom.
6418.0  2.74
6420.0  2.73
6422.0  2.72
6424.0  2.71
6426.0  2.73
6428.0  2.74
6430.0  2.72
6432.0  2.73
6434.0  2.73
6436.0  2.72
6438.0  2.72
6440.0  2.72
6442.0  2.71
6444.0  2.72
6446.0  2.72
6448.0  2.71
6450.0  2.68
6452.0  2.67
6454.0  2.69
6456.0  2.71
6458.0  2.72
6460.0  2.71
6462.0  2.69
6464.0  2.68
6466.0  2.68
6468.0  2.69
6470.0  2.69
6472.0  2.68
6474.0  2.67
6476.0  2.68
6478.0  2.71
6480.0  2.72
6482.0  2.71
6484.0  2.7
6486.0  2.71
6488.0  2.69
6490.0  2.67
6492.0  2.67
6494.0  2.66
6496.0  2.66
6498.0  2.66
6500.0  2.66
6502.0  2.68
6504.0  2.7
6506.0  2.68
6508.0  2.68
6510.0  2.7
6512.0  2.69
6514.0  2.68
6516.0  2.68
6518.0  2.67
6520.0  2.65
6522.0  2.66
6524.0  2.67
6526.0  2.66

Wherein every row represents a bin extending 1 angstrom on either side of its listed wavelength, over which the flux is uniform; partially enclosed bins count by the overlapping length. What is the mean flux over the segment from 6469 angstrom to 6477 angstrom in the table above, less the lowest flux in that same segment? 0.010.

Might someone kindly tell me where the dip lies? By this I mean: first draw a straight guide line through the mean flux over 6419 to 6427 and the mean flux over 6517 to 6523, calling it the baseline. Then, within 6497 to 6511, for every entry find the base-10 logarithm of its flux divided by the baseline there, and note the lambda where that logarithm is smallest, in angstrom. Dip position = 6498.0 angstrom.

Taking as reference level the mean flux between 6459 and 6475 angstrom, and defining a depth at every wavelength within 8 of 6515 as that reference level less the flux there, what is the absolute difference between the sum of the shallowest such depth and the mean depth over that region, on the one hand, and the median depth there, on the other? 0.010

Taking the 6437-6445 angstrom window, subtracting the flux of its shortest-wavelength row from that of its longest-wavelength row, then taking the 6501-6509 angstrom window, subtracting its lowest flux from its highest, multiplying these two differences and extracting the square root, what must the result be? 0.000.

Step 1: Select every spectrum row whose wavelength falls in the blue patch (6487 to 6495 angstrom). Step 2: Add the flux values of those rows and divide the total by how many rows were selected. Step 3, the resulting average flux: 2.67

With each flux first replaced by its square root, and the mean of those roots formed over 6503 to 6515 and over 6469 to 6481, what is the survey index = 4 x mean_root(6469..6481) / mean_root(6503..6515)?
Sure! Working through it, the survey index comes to 4.00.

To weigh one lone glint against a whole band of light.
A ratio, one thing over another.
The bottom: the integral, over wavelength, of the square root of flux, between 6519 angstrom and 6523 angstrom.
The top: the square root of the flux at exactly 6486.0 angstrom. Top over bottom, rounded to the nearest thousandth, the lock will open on 0.253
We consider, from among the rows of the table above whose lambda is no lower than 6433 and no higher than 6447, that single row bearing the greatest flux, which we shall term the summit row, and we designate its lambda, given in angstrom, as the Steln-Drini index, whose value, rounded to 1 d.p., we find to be 6434.0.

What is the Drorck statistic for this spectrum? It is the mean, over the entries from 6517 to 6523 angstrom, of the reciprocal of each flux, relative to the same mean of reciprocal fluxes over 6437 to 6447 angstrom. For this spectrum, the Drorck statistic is 1.022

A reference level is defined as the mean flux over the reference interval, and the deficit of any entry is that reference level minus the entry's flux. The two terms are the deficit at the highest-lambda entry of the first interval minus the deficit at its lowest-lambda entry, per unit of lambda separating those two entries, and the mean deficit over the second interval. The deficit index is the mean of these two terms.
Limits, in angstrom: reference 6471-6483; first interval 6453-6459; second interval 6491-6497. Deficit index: 0.012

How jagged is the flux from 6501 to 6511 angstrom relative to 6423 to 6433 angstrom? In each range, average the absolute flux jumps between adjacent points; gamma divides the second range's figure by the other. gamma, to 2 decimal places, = 1.00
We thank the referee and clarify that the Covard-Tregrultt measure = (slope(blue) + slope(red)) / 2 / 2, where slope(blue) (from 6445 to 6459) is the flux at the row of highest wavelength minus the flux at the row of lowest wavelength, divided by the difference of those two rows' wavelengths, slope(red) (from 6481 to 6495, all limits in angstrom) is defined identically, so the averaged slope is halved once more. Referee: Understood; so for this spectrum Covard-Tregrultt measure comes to -0.0010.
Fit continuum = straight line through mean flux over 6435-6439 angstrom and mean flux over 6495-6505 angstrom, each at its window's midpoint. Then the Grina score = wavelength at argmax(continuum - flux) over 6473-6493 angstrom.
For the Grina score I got 6474.0 angstrom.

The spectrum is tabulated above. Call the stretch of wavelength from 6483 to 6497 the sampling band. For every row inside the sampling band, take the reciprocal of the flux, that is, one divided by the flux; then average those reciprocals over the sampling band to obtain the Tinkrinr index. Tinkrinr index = 0.373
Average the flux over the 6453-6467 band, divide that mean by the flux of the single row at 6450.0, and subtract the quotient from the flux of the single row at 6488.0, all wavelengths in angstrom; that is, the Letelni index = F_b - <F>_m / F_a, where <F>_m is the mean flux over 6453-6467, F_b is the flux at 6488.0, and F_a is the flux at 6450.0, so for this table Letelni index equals 1.684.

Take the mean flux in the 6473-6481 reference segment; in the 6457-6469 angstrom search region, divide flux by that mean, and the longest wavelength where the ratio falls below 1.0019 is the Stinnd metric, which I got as 6468.0 angstrom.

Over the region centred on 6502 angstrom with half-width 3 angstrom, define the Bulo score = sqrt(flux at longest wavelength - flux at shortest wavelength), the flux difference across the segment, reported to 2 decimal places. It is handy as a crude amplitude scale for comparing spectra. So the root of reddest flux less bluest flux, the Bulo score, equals 0.20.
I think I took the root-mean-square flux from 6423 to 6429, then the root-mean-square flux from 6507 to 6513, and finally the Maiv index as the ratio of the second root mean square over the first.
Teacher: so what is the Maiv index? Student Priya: 0.987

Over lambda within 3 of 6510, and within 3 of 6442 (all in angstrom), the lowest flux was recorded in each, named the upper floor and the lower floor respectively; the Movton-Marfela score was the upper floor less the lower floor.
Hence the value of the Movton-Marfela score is -0.030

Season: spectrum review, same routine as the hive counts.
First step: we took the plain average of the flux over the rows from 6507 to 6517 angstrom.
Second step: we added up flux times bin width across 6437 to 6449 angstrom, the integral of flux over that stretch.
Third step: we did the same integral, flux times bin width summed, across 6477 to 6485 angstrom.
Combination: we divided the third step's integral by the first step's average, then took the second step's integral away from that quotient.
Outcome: -25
